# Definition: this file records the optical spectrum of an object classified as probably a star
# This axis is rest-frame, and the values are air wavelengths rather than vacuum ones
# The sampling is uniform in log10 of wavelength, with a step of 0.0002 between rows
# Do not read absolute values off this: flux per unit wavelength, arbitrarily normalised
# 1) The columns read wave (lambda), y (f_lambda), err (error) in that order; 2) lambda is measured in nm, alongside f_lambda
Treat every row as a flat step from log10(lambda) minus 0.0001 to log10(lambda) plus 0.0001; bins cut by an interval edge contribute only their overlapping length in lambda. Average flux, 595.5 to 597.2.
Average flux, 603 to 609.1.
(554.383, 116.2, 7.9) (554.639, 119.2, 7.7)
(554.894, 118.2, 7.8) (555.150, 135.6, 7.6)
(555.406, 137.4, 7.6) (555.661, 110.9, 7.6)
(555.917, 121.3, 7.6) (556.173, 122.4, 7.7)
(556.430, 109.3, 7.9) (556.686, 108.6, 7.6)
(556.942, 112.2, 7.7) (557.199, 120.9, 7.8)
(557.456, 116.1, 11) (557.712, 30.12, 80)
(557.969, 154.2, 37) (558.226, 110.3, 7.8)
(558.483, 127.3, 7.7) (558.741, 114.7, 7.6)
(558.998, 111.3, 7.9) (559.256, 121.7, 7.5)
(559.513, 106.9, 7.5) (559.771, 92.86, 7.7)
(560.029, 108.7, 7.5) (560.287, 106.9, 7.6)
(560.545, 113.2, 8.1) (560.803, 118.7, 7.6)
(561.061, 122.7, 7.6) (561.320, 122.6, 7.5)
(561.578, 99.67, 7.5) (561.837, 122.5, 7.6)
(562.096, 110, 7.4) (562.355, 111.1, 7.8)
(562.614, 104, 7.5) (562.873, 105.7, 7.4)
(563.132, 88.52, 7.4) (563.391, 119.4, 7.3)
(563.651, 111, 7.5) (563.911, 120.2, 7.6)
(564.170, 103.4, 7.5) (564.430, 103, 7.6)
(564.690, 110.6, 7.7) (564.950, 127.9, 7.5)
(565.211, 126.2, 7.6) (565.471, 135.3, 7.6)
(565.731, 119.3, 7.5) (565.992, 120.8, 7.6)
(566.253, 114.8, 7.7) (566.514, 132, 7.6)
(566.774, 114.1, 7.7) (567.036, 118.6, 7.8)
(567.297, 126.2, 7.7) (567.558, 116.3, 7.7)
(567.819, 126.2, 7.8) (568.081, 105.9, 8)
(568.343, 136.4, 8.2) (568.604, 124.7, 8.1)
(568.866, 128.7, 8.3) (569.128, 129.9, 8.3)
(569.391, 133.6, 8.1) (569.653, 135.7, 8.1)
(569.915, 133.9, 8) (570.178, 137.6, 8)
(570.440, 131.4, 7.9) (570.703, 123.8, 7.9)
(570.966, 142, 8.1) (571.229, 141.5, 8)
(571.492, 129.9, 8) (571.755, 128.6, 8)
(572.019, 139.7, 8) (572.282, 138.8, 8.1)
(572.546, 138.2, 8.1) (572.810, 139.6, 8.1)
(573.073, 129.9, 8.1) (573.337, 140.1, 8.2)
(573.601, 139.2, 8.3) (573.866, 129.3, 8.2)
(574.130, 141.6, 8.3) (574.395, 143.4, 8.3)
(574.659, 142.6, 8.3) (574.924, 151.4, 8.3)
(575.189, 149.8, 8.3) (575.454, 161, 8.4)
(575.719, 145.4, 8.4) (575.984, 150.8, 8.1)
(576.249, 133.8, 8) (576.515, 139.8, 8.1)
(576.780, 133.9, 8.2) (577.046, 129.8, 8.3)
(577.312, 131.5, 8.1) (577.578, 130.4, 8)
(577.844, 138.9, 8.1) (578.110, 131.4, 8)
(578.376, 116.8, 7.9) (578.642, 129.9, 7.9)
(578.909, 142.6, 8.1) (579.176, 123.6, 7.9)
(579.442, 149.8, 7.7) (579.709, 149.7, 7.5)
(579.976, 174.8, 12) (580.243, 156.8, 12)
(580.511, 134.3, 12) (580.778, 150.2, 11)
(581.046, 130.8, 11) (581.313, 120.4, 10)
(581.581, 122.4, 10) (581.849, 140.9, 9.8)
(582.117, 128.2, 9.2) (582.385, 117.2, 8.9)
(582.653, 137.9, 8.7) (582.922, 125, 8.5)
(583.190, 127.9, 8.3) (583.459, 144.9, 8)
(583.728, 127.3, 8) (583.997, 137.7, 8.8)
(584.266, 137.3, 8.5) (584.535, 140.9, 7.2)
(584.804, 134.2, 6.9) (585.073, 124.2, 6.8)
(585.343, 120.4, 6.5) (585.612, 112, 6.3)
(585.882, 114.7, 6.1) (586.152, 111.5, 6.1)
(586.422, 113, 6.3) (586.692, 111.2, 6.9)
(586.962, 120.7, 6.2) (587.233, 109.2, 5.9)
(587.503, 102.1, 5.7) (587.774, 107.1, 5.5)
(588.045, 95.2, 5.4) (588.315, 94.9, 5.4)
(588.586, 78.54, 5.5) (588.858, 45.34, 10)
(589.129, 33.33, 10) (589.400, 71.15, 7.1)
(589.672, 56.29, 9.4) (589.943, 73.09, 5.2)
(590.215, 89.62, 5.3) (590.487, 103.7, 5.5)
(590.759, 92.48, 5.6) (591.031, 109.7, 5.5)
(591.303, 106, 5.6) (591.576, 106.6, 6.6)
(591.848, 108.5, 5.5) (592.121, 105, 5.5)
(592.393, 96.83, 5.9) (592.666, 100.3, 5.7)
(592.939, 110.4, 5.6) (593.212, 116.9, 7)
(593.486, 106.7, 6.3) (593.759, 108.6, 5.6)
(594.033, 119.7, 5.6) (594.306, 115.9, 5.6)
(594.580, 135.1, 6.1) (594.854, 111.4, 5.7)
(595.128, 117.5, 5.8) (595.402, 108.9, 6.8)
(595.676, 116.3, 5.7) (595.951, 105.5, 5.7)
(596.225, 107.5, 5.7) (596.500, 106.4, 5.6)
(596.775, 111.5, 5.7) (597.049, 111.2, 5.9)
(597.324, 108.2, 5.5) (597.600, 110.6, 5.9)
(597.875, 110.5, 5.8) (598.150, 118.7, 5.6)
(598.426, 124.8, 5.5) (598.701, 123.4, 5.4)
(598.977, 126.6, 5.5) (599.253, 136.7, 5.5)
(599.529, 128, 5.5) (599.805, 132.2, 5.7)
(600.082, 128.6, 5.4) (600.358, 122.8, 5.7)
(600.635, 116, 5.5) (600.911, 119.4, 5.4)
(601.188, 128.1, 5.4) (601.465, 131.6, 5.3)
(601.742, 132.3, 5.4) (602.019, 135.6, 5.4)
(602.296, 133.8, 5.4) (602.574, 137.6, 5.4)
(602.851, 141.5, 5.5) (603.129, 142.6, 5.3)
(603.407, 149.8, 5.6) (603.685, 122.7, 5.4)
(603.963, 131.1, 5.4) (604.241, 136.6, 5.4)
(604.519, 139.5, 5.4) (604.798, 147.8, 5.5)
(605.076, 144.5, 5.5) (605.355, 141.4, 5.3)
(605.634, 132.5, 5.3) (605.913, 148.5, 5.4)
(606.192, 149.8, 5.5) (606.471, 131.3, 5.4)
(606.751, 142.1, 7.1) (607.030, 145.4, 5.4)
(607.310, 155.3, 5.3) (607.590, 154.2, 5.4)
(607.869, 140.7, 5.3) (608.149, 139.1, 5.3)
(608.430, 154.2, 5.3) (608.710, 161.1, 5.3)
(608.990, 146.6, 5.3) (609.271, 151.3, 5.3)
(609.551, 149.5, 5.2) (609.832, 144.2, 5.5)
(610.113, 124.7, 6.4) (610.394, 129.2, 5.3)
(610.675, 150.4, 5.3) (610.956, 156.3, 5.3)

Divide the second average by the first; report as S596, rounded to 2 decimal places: 1.31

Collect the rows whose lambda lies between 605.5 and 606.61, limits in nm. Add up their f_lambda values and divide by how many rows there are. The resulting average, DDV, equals 141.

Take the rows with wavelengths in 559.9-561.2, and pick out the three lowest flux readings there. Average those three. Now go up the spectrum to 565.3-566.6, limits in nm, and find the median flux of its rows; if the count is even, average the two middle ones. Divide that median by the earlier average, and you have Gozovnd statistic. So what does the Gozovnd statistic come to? 1.10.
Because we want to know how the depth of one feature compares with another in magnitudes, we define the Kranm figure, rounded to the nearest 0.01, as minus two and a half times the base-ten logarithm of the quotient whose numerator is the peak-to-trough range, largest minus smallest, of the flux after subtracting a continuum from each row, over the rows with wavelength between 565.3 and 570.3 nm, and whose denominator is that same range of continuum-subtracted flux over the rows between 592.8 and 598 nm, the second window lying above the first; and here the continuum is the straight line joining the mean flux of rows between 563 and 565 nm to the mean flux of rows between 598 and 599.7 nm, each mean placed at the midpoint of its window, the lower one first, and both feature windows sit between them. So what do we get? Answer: -0.02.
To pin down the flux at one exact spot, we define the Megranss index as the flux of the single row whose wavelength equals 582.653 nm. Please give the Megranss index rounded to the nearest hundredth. 137.90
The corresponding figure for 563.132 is 88.52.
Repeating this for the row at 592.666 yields 100.30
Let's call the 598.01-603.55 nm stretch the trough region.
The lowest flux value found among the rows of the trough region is 116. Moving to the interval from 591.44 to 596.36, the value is 96.83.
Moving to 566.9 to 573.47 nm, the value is 105.9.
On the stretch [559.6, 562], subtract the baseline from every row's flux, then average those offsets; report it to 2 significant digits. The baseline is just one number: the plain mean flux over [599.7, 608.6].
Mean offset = -26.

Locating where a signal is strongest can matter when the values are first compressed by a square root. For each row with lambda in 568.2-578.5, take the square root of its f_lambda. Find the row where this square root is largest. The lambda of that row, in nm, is 575.454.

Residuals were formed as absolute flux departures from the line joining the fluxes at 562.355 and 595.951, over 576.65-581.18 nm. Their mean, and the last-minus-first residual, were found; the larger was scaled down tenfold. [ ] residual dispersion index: 3.0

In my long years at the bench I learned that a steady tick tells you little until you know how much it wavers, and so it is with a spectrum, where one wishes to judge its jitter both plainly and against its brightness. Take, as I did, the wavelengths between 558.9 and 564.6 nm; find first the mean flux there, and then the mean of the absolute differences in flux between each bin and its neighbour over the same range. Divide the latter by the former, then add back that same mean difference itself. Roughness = 11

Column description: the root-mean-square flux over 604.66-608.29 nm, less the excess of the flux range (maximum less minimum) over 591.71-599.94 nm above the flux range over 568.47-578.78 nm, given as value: 149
